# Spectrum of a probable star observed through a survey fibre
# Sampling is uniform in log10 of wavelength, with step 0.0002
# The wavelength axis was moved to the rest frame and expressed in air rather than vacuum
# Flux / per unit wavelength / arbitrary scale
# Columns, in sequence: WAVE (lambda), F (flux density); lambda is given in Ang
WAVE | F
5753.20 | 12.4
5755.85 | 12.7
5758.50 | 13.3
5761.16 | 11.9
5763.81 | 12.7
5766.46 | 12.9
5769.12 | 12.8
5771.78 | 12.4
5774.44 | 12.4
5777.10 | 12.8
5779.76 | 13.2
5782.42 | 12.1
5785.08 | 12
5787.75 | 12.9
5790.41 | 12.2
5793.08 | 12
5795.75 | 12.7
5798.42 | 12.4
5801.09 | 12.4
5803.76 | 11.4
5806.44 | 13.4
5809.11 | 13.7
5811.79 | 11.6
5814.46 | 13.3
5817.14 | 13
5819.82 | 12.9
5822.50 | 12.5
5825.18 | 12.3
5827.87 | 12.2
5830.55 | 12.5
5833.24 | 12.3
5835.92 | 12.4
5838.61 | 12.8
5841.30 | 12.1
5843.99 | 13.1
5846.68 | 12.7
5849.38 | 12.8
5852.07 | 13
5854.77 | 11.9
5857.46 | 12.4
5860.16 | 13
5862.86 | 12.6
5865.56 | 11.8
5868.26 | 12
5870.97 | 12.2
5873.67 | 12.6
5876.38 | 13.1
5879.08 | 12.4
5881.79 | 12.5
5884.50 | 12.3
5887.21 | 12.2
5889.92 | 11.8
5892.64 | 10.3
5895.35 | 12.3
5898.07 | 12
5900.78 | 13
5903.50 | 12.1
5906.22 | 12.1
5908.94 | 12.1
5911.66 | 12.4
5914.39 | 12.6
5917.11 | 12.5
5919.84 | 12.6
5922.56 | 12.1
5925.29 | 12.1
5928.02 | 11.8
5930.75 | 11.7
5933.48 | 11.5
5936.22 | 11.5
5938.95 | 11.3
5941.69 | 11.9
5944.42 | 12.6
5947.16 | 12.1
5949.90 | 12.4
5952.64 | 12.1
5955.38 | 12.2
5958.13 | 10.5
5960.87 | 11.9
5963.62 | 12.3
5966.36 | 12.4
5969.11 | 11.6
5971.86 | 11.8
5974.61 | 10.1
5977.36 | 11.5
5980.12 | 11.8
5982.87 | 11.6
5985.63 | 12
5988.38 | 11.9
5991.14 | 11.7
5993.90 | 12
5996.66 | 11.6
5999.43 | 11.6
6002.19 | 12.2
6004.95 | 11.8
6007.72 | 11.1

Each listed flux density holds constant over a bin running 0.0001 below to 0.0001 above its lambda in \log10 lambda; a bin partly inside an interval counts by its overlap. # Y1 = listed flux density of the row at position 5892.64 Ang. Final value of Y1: 10.3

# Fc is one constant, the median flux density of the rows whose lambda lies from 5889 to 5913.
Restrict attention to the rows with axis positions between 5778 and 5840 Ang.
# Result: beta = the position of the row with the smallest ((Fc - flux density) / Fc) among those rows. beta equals 5809.11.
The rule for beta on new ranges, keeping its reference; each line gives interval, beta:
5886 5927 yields 5900.78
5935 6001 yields 5944.42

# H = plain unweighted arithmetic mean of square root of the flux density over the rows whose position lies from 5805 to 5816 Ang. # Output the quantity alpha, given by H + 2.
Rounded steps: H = 3.60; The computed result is 5.60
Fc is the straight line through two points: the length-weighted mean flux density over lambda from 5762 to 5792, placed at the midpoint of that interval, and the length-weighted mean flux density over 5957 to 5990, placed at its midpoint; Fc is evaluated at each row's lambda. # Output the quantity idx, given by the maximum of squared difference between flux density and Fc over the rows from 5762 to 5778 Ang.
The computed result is 0.1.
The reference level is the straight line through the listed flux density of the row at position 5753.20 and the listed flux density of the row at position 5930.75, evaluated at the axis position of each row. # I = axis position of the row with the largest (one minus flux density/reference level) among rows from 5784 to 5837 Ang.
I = 5803.76 Ang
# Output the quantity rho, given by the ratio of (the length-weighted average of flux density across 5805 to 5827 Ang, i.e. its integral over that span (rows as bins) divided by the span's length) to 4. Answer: 3.20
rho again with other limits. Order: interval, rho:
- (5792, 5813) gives 3.11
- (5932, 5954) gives 2.98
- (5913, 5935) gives 3.03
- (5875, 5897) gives 3.03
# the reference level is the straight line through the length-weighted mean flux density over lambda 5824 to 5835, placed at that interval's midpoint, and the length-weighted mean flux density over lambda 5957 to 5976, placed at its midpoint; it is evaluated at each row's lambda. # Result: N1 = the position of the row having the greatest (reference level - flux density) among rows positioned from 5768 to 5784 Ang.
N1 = 5782.42 Ang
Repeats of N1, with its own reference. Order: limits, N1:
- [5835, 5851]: 5841.30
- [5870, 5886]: 5870.97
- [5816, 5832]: 5827.87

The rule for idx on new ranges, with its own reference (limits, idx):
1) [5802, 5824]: 1.7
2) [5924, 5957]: 0.7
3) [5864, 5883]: 1.0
